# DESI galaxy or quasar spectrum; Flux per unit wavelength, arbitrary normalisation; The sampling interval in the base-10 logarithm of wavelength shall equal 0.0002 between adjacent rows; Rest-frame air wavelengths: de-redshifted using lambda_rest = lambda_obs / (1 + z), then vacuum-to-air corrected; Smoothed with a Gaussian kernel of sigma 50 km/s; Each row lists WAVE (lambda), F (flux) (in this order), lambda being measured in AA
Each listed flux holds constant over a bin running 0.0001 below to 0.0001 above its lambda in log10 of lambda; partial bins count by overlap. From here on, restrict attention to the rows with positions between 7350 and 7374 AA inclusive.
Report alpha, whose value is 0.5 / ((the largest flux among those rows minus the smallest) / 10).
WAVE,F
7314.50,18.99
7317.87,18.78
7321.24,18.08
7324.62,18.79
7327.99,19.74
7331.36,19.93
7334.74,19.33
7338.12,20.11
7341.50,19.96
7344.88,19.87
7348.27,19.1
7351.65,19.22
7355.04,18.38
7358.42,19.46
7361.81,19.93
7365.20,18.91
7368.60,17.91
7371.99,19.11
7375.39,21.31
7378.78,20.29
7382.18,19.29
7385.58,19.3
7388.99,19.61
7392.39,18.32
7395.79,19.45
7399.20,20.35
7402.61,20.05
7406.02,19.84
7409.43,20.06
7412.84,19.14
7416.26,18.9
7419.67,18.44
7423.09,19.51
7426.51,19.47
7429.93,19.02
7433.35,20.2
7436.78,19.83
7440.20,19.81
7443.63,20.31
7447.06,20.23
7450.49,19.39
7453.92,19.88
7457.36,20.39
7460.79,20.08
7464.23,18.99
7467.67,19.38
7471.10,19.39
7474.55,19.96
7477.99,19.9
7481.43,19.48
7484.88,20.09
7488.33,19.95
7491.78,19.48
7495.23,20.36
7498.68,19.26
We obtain 2.5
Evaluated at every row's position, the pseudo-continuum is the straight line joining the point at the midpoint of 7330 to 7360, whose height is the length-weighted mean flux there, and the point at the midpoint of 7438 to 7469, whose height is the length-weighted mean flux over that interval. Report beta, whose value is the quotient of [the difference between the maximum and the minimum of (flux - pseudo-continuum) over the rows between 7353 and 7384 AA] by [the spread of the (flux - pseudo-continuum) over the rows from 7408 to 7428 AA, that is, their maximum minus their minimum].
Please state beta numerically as 2.0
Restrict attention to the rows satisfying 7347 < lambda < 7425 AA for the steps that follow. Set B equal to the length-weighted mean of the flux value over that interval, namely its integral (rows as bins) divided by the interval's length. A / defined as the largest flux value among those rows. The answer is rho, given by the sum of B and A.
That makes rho 40.7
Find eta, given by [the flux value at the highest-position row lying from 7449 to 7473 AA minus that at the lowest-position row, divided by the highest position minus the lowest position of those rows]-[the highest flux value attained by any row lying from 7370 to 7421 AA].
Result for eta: -21.3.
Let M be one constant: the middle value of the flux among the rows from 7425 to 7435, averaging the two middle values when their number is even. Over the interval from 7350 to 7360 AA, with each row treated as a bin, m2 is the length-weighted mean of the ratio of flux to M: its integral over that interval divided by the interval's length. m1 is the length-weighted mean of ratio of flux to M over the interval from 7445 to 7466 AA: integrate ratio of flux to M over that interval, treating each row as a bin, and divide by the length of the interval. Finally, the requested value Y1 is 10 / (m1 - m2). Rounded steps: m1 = 1.018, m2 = 0.98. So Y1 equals 242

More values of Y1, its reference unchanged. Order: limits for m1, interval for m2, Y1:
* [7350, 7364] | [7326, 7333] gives -340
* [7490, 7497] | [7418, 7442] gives 430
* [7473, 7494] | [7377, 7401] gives 655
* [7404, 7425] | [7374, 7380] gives -129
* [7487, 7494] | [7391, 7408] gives 1720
